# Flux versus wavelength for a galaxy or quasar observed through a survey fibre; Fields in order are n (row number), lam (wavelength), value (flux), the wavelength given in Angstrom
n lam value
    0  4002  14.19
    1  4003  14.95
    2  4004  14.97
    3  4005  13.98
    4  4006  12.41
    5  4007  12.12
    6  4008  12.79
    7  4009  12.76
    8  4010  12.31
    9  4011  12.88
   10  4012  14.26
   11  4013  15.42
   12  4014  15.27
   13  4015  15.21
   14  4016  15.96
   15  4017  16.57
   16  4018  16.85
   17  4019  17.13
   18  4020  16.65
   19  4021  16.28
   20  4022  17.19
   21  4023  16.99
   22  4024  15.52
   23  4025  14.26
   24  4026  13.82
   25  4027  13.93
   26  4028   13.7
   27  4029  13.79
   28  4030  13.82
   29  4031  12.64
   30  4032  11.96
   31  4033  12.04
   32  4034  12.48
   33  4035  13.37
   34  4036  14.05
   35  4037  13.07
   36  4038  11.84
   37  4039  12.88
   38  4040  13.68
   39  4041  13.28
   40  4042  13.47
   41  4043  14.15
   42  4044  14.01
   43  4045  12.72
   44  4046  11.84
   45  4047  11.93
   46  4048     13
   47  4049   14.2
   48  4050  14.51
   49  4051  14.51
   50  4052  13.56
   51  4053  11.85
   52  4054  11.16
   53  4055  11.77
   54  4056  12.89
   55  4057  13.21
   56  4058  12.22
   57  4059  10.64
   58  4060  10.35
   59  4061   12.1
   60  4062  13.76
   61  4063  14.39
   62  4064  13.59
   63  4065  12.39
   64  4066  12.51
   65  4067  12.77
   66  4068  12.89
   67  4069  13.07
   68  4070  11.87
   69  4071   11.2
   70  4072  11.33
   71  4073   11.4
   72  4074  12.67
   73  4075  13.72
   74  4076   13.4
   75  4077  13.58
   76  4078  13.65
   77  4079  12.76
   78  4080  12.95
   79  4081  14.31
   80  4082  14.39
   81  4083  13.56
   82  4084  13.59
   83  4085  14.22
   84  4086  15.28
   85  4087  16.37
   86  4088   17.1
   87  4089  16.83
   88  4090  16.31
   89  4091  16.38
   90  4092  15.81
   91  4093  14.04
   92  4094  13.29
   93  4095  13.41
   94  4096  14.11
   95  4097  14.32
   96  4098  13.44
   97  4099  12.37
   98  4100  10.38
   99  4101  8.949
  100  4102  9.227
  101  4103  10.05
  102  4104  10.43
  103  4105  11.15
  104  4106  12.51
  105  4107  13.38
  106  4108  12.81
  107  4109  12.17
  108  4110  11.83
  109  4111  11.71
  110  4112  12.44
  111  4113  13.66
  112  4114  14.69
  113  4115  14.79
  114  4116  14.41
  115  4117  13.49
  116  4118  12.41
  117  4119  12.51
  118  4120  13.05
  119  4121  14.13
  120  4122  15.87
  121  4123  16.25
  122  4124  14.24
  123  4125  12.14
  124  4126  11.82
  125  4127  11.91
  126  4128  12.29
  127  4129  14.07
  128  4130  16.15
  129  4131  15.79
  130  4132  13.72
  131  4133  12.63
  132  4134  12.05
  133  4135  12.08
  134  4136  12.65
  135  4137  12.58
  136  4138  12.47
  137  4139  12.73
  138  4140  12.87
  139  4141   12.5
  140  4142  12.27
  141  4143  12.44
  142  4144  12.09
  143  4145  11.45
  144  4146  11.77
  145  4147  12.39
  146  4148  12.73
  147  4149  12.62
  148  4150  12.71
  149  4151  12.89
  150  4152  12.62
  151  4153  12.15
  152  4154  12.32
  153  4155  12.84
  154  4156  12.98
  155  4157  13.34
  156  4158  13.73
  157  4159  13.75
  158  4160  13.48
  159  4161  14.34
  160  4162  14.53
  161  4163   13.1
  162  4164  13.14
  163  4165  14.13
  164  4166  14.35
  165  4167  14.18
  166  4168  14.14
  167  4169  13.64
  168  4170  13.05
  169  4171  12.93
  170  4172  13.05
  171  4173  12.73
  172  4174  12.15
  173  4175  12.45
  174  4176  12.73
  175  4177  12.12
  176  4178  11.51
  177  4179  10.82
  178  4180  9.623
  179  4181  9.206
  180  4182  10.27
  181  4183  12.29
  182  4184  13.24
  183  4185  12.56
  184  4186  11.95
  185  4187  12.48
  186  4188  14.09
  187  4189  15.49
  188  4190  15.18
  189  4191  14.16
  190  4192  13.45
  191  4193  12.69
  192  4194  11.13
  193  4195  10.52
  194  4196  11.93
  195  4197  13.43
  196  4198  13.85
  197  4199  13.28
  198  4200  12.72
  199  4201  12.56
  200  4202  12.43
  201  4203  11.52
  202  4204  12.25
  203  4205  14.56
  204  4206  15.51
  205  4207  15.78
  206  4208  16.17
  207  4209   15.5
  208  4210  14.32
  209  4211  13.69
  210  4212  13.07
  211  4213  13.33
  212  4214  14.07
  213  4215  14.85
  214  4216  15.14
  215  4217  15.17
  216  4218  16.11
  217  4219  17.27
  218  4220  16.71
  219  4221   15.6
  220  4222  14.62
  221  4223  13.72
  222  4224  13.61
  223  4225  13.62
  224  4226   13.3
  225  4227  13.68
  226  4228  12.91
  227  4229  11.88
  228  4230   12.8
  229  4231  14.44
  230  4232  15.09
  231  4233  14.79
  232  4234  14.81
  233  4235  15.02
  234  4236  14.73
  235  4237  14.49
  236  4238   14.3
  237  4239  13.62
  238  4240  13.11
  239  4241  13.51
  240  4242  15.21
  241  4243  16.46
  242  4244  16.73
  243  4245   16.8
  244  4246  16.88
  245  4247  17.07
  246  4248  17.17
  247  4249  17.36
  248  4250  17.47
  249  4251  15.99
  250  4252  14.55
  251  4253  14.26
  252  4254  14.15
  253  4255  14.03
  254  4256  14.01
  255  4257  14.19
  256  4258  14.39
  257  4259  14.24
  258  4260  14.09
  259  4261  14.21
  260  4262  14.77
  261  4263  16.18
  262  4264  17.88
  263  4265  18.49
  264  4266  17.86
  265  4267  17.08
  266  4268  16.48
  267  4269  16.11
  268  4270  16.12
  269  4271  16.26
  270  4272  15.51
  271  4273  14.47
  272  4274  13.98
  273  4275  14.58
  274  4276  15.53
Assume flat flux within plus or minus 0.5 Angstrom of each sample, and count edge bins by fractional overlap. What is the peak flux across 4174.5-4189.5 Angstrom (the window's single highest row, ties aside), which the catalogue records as 15.49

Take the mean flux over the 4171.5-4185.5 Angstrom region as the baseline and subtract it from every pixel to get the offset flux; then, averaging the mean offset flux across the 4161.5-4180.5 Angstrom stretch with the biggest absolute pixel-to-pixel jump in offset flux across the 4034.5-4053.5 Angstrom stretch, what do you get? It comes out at 1.40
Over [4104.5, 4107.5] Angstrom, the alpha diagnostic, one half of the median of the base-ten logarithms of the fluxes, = 0.549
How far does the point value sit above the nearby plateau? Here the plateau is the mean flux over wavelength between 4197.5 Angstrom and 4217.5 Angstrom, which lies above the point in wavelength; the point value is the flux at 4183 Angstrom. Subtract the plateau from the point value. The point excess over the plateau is -1.7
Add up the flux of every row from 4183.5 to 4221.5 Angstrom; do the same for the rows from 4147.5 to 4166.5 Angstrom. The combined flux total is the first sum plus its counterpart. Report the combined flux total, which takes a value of 780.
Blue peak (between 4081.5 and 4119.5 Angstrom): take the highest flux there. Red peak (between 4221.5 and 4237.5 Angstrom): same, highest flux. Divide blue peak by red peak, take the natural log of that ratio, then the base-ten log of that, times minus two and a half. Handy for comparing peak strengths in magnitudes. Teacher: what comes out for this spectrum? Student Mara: 2.3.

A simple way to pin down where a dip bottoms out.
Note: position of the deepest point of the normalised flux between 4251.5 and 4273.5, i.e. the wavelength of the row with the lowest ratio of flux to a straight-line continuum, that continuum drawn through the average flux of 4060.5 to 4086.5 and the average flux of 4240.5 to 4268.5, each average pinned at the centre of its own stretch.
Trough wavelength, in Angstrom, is 4256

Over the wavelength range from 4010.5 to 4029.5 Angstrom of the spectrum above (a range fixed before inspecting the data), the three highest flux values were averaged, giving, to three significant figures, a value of 17.1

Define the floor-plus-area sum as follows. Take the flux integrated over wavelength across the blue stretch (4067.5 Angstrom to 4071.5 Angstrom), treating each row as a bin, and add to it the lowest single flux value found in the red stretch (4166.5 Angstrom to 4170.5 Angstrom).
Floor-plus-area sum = 62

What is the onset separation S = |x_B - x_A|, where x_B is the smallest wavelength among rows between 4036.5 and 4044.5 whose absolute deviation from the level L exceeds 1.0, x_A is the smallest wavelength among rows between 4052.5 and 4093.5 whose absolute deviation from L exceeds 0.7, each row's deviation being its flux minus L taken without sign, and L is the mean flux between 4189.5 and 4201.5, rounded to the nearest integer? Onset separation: 15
